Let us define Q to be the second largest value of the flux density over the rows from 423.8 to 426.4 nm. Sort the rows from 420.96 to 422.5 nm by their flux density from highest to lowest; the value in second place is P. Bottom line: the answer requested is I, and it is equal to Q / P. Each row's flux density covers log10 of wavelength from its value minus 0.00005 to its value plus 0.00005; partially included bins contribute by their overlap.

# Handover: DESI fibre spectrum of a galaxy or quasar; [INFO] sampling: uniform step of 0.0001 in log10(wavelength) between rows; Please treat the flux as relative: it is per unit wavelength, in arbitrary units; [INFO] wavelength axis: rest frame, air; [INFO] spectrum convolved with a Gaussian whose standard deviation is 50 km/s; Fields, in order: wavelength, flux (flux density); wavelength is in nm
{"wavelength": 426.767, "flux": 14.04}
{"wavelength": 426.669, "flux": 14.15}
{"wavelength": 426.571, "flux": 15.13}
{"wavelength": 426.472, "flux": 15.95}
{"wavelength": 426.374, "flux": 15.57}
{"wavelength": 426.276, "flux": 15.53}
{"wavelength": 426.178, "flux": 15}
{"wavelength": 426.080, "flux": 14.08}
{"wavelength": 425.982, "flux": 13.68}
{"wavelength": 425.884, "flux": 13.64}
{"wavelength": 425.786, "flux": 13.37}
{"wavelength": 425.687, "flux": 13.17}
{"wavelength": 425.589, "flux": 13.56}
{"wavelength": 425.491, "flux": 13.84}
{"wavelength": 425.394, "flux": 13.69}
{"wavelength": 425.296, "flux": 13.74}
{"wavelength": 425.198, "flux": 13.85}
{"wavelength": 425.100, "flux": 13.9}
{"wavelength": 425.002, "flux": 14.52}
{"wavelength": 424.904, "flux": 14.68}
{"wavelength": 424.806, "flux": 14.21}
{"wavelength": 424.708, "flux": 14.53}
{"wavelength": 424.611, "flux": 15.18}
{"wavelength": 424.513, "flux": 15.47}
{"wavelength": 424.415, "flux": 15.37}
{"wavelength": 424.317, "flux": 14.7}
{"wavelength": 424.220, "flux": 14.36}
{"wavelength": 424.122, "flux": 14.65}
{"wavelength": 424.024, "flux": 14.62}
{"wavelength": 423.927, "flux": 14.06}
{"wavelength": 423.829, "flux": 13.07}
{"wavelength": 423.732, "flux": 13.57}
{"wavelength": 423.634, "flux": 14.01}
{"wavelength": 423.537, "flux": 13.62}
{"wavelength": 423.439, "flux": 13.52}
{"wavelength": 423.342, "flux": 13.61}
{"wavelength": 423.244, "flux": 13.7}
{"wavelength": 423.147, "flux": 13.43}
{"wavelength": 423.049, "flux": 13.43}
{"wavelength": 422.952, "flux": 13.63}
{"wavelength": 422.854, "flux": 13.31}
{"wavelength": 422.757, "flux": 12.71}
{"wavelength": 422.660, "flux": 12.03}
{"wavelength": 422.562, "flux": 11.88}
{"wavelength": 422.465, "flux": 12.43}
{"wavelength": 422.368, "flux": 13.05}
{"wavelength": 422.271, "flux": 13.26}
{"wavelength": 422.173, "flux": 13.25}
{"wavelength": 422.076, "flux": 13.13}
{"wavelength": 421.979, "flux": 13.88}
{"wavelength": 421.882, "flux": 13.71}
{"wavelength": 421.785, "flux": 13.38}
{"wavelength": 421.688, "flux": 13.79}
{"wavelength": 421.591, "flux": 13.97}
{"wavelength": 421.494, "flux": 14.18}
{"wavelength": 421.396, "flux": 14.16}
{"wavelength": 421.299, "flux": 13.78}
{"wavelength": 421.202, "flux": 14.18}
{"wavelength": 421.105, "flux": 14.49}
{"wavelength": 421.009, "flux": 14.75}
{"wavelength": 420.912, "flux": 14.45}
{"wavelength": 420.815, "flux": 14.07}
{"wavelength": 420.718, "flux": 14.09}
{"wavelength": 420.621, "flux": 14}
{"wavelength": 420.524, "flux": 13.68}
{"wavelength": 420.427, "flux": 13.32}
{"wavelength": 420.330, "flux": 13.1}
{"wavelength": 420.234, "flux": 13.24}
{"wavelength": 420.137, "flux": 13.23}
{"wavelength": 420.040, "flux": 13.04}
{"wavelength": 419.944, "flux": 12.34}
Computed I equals 1.07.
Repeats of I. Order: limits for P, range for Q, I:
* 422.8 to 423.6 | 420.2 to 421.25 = 1.06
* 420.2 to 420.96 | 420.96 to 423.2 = 1.03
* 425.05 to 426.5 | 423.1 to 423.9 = 0.88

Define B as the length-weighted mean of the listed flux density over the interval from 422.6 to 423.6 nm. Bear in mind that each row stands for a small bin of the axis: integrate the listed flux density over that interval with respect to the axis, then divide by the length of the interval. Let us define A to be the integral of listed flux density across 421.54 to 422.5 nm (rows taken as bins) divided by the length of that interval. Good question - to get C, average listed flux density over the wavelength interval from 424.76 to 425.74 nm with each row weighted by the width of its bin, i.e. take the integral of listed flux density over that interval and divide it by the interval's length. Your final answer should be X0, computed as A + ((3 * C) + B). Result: 68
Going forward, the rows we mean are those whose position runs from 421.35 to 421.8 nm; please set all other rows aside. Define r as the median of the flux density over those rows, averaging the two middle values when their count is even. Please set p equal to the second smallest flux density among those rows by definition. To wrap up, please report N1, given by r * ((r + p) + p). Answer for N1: 580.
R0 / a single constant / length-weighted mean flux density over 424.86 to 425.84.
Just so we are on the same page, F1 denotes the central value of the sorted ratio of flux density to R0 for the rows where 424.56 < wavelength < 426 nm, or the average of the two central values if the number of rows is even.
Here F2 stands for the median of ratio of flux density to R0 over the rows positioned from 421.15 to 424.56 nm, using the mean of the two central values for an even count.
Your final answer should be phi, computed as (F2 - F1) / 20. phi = -0.001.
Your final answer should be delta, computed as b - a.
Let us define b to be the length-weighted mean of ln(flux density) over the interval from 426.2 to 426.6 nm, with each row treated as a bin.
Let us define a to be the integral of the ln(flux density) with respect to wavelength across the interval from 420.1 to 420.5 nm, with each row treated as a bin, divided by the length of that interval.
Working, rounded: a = 2.58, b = 2.74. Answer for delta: 0.16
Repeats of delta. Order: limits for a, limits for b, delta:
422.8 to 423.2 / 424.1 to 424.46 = 0.09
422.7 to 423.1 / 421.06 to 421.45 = 0.06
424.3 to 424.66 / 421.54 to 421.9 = -0.10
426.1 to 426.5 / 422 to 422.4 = -0.16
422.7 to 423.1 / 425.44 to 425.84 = 0.02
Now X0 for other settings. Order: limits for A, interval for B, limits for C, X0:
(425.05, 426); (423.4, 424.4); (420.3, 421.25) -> 70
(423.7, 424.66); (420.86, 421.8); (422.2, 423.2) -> 67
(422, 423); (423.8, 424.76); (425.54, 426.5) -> 70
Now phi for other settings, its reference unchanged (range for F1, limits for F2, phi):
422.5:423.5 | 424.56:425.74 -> 0.002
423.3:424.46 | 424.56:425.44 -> 0.001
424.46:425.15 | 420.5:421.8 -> -0.002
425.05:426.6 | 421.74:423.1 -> -0.002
